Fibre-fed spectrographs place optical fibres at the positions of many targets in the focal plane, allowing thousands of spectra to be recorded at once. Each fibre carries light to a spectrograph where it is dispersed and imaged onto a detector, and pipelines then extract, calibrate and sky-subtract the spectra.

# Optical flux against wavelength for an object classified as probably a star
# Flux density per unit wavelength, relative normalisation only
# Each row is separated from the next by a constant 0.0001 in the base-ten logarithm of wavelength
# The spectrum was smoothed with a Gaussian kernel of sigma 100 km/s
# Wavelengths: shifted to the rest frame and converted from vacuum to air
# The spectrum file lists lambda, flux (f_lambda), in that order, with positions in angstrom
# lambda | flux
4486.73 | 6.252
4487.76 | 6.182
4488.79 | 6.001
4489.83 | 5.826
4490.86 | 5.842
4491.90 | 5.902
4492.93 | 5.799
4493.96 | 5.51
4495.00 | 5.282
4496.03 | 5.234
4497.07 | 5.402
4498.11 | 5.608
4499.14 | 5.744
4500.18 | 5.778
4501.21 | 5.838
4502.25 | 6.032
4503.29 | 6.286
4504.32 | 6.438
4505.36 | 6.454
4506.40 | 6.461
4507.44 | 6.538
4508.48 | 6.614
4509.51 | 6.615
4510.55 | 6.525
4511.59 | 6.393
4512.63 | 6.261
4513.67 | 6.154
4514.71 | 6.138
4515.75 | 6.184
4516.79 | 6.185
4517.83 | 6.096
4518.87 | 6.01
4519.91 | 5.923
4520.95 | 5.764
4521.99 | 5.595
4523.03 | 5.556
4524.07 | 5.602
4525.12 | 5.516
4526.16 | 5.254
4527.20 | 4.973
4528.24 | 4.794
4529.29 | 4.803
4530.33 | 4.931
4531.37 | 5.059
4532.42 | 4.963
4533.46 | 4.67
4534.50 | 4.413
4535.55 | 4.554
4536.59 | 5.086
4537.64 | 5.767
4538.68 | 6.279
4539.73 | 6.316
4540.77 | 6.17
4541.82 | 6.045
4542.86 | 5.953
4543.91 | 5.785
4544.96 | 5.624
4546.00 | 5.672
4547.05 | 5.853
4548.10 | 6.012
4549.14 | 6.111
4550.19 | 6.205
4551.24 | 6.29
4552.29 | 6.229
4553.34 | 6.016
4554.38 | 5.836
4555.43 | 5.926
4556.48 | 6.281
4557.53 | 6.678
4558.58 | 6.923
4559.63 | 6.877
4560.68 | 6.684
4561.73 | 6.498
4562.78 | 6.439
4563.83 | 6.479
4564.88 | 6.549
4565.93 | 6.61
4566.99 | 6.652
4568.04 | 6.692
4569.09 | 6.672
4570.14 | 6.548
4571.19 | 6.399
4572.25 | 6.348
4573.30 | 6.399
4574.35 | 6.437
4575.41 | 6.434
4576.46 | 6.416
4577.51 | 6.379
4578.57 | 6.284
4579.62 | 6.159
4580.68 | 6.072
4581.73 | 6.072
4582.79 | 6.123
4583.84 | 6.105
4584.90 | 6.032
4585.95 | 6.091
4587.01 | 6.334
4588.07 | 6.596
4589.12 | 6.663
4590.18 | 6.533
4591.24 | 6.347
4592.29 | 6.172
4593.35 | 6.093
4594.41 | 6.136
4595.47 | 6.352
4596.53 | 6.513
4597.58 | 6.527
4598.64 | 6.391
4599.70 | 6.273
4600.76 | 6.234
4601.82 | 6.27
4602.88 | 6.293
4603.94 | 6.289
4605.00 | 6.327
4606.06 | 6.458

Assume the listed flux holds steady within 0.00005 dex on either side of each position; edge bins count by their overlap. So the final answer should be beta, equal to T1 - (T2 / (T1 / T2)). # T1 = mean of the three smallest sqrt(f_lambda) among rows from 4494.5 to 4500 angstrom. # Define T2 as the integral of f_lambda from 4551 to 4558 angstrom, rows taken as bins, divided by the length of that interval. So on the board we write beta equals -14.2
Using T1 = 2.30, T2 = 6.2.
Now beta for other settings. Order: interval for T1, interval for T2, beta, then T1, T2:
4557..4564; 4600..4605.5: -13.0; 2.54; 6.3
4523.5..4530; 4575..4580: -16.1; 2.20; 6.3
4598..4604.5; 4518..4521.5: -11.5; 2.50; 5.9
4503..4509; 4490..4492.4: -11.1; 2.53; 5.9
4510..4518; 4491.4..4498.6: -9.9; 2.48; 5.5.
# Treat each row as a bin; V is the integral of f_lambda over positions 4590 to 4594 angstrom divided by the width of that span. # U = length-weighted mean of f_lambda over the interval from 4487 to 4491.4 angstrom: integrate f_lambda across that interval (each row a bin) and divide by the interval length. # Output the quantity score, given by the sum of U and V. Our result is 12.2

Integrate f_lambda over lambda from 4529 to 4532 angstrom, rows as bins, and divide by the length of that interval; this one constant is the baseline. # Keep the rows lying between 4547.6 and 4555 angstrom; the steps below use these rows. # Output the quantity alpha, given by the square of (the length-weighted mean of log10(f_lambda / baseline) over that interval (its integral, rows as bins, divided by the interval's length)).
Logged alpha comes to 0.008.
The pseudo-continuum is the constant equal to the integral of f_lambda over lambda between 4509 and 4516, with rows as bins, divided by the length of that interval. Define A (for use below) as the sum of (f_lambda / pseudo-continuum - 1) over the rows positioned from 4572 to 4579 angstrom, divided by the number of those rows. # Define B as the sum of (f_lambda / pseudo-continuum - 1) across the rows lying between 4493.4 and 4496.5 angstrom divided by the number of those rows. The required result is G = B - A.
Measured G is -0.16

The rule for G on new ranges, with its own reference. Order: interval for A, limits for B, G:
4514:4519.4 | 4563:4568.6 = 0.07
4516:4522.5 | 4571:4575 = 0.07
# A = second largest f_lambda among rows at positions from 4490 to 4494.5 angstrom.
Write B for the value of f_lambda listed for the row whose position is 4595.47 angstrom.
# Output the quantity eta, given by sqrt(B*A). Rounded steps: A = 5.842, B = 6.352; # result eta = 6.1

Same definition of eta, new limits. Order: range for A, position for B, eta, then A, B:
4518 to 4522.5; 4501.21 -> 5.9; 5.923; 5.838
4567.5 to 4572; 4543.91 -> 6.2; 6.672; 5.785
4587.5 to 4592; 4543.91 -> 6.2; 6.596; 5.785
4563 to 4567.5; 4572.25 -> 6.5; 6.61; 6.348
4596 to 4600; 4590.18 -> 6.5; 6.513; 6.533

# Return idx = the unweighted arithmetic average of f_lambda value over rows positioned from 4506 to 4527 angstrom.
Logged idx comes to 6.07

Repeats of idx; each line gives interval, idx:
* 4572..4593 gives 6.30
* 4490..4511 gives 6.00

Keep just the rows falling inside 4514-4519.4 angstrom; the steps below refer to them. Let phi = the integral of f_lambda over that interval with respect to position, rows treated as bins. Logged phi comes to 33.1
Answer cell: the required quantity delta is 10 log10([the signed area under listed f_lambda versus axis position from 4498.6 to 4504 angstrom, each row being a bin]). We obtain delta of 15.1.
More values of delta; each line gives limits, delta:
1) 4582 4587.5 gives 15.3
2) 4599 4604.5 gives 15.4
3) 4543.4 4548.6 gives 14.8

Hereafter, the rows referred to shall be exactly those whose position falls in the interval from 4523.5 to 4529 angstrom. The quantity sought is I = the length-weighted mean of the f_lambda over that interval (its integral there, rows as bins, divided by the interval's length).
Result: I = 5.21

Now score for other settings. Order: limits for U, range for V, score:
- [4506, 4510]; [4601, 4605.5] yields 12.9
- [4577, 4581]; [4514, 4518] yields 12.4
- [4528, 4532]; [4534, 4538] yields 9.8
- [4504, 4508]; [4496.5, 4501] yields 12.1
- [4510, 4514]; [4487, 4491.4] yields 12.3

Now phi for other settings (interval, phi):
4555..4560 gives 32.7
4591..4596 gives 31.1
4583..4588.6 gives 34.9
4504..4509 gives 32.5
